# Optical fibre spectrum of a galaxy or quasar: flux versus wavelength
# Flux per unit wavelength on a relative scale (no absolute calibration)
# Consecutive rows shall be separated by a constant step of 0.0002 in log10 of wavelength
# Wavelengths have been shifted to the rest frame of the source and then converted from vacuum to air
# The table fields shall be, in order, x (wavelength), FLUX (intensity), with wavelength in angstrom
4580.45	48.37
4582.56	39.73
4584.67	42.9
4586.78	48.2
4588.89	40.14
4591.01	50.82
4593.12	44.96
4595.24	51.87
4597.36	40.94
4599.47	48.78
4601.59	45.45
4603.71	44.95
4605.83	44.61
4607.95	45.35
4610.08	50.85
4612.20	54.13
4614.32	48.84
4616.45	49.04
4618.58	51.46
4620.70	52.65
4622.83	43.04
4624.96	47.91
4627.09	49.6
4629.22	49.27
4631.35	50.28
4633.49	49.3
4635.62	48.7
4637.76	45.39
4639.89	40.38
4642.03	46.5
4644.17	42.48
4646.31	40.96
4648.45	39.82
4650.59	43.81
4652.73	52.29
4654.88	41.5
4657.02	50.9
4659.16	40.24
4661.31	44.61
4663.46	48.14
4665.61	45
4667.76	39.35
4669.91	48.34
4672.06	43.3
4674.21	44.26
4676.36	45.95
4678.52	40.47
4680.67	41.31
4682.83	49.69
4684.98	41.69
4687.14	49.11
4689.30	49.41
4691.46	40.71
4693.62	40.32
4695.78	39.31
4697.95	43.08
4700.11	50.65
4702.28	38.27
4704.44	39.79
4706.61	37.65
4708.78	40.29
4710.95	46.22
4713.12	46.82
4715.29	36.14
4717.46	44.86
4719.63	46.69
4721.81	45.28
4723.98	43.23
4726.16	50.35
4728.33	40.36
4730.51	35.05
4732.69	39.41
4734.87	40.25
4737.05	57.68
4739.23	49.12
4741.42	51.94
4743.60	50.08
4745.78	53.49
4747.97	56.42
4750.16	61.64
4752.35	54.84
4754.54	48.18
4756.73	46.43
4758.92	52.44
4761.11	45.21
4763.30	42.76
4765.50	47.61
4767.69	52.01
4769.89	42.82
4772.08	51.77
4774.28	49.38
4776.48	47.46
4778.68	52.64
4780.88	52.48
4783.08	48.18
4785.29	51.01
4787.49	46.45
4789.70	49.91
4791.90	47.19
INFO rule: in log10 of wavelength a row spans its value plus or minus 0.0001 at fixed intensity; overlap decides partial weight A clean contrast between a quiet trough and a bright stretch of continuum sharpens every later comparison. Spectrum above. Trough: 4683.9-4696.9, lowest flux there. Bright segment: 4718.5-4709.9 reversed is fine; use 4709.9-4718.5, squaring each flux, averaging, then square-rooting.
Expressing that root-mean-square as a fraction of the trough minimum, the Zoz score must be 1.11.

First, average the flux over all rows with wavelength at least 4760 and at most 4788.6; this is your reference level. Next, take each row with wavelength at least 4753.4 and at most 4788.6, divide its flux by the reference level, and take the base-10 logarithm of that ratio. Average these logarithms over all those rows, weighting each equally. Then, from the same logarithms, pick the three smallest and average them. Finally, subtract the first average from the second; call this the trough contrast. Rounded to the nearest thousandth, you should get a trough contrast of -0.046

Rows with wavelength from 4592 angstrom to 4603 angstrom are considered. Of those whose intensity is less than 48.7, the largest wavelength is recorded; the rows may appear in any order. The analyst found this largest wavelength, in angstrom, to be 4601.59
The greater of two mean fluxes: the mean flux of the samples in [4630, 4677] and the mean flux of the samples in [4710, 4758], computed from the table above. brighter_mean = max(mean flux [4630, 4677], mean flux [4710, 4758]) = 47.5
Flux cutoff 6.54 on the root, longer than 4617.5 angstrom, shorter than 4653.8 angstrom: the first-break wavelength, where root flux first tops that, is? 4618.58 angstrom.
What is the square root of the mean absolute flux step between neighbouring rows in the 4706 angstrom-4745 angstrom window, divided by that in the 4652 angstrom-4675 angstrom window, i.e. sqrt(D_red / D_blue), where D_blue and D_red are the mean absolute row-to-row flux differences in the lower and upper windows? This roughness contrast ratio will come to 0.93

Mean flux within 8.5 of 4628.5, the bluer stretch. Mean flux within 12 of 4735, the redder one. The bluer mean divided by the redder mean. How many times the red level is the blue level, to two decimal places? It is 1.05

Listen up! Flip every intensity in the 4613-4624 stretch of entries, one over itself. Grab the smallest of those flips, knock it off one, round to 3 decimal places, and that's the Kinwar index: 0.981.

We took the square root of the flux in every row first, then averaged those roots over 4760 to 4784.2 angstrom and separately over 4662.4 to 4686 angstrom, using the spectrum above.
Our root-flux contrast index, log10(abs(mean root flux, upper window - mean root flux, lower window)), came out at -0.5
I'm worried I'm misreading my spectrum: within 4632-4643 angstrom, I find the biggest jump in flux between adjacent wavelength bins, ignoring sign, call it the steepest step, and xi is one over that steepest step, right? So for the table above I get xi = 0.16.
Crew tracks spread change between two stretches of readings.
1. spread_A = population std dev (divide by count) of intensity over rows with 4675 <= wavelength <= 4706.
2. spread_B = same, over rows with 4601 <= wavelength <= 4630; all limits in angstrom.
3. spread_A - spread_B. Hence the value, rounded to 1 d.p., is 1.1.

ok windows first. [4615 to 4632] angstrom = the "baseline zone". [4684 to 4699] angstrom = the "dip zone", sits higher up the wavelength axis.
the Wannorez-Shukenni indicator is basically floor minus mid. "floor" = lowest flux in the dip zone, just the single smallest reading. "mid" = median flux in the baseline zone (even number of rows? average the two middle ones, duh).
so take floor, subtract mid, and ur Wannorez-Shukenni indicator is -10.1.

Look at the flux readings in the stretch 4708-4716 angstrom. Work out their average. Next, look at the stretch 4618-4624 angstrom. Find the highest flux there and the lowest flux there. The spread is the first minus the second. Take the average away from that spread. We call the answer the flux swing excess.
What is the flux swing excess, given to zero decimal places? -33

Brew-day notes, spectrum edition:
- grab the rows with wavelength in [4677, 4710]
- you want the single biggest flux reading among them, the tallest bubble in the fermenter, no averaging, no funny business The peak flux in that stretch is 50.65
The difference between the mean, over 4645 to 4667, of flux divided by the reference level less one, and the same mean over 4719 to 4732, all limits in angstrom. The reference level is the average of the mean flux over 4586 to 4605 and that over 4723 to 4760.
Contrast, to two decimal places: 0.03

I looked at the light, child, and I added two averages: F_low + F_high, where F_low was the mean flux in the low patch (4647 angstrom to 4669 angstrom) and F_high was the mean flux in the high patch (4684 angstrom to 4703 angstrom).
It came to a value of 88.2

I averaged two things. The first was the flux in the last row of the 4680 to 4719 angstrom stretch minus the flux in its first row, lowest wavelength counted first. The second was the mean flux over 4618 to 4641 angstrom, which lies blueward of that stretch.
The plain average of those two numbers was 26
